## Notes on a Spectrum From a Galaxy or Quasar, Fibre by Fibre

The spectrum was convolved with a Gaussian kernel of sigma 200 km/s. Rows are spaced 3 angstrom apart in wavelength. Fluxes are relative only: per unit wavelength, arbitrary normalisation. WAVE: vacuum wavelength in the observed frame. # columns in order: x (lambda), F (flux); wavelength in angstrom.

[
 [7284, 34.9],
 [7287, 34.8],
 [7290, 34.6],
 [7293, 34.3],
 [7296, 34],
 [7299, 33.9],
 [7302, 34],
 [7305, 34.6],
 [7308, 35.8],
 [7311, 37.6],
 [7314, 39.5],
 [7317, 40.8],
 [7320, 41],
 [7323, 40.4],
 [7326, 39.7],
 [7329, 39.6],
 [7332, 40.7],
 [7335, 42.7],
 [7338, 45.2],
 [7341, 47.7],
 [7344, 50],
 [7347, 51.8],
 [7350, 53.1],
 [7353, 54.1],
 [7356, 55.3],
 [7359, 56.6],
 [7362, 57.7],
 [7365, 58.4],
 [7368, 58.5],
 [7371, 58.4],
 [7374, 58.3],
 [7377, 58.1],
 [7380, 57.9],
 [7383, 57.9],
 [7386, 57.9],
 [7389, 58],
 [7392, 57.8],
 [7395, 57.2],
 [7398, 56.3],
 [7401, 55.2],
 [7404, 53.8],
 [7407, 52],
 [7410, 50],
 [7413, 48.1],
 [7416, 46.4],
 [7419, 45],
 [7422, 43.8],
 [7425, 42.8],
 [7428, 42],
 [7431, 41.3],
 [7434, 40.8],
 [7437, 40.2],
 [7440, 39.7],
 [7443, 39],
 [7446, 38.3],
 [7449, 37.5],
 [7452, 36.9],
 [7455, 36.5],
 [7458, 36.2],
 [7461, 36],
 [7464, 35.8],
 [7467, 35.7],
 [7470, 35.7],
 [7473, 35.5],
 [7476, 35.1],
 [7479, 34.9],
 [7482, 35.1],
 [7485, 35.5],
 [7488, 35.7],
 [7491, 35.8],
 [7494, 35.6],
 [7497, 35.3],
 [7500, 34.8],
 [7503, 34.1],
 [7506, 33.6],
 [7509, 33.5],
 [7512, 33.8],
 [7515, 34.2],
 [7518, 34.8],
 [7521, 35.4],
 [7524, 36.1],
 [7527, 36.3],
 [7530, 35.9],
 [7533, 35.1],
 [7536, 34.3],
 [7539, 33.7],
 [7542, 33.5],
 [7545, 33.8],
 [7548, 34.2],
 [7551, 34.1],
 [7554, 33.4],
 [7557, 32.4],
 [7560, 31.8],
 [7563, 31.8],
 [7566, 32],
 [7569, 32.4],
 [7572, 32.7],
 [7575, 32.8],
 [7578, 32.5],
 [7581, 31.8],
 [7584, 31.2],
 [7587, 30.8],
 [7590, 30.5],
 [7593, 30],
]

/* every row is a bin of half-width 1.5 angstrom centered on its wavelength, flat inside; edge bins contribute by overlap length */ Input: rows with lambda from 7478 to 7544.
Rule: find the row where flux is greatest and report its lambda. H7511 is 7527 angstrom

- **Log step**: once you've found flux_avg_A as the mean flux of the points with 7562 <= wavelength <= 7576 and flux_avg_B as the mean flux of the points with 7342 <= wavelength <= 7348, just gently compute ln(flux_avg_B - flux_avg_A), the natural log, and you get 2.9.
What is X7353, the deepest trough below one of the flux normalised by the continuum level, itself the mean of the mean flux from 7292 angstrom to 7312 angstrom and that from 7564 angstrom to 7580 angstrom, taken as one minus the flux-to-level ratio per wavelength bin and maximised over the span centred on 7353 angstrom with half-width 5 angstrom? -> -0.58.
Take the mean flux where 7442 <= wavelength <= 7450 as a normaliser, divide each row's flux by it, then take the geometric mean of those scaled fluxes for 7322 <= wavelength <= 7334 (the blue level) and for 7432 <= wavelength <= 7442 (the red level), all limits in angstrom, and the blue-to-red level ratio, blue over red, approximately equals 1.0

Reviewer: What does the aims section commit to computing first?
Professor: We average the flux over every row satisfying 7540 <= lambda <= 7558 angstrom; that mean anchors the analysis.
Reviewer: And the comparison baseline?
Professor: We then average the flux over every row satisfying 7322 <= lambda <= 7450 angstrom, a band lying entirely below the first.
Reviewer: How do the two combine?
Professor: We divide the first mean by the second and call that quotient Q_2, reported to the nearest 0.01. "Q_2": 0.68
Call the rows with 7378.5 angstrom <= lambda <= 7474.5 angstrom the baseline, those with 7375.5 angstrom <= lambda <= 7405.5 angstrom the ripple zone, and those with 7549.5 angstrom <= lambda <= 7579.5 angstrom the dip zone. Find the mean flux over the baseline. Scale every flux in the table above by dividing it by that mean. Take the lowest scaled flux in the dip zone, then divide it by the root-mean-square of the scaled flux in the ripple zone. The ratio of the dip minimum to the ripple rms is 0.56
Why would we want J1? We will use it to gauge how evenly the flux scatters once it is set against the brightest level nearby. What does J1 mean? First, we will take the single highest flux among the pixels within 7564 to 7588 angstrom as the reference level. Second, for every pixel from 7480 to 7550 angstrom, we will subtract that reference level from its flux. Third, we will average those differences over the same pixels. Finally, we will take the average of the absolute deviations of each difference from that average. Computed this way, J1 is 1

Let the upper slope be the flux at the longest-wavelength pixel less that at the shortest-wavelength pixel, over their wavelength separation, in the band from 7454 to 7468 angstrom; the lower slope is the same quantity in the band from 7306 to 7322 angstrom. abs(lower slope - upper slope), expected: 0.50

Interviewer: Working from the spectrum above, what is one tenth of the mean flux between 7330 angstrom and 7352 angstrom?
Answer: 4.7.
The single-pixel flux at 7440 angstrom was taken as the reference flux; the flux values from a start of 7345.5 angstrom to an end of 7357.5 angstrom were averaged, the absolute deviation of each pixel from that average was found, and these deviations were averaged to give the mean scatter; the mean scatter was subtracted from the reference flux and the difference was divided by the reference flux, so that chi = 0.972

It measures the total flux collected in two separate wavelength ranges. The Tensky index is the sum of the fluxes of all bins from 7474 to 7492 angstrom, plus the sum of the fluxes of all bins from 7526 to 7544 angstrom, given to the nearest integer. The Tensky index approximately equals 421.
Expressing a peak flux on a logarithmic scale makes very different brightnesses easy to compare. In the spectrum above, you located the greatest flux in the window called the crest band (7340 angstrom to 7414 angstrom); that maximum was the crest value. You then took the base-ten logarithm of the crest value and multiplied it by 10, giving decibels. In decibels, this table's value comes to 17.7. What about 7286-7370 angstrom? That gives 17.7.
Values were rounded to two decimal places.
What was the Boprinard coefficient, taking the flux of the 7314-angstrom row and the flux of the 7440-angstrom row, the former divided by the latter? 0.99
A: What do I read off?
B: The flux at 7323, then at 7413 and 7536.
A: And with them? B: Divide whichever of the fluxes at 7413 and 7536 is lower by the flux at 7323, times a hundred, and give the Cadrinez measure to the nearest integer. 85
